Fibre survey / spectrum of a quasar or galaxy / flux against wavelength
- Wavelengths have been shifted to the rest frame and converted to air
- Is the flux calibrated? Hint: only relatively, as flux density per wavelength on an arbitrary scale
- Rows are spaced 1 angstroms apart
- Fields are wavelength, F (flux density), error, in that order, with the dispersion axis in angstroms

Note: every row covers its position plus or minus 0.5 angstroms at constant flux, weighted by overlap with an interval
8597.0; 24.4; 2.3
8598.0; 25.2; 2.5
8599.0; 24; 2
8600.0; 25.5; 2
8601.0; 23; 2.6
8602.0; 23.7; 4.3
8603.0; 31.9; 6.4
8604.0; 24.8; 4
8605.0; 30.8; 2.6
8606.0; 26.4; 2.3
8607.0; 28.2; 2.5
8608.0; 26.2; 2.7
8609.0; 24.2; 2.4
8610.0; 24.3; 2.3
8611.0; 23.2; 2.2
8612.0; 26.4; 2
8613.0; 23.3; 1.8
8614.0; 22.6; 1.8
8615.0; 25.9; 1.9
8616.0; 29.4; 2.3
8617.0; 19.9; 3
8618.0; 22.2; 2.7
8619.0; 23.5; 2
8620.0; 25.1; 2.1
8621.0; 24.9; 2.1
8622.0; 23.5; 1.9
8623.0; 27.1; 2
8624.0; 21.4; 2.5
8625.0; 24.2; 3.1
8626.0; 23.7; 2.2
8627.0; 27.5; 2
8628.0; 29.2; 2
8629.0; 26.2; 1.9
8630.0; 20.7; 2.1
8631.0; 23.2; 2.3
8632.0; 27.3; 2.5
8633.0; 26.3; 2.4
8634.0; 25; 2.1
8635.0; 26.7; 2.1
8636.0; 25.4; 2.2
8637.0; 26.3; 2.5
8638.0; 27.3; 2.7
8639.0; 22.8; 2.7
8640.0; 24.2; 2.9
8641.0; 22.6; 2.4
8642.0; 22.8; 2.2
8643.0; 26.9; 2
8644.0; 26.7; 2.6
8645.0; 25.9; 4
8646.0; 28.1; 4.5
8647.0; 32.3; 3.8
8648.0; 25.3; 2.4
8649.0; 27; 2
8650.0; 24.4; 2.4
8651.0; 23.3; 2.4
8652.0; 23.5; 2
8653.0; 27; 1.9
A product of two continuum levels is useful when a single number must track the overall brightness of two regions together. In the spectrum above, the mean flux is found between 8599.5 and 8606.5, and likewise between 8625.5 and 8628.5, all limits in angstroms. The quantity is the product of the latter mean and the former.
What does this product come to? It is 712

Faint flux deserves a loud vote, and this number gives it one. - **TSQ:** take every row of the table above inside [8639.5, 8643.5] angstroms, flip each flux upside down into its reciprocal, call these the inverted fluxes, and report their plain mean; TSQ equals 0.0417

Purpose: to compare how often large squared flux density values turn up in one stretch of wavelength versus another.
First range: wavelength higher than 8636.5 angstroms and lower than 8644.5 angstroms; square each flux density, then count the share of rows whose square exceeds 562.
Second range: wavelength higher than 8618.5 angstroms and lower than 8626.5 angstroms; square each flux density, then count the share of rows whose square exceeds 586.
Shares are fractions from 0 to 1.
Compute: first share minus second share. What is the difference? 0.25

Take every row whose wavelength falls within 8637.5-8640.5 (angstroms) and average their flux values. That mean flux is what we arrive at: 24.8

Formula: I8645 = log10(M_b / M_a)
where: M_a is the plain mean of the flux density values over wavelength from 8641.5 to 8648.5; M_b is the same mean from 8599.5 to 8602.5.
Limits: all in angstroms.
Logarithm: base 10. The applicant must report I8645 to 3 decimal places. -0.048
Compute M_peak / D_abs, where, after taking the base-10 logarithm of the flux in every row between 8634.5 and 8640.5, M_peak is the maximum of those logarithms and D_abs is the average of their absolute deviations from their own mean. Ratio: 63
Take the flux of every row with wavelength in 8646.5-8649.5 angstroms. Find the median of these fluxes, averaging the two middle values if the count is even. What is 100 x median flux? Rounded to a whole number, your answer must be 2700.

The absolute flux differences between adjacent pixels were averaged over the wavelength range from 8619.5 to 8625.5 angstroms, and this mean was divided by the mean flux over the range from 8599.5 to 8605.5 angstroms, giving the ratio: 0.103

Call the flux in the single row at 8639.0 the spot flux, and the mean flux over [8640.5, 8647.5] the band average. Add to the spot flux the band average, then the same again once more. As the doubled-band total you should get 75.7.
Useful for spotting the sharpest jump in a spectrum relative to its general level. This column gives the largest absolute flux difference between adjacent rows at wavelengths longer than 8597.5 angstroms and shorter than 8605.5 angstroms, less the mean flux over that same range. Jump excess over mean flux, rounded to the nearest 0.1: -17.9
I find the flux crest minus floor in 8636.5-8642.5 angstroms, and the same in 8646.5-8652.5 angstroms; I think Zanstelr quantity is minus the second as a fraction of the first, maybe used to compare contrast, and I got -1.9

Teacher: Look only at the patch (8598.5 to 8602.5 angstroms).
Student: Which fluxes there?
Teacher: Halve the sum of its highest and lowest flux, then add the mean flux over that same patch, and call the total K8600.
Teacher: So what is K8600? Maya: 48.3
